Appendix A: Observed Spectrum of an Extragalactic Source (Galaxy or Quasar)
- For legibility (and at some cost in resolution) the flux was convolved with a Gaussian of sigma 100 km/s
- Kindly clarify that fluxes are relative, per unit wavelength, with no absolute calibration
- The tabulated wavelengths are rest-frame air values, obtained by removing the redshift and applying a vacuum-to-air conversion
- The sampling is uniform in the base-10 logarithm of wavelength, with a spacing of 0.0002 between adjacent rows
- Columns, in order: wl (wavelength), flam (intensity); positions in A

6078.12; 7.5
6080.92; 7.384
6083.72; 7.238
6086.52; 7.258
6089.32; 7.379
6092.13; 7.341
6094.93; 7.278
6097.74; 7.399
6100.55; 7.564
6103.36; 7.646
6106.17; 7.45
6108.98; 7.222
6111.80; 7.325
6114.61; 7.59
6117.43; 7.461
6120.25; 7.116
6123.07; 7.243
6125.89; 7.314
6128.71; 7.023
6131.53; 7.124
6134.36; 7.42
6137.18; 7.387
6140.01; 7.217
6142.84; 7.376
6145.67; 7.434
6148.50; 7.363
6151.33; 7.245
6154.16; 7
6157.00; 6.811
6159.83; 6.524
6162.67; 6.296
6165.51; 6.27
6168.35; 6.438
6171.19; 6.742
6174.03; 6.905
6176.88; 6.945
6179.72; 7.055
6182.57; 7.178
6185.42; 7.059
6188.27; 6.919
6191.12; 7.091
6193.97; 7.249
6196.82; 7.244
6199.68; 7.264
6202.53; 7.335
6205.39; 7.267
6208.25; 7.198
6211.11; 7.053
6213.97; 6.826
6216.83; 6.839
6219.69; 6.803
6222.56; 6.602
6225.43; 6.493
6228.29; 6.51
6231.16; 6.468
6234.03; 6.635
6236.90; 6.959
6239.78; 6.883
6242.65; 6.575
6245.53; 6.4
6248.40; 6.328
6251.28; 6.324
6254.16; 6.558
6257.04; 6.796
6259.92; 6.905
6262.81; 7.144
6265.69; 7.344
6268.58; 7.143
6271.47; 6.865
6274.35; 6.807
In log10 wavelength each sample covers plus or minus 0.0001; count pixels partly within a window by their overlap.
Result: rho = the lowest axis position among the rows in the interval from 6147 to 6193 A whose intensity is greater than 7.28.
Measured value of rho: 6148.50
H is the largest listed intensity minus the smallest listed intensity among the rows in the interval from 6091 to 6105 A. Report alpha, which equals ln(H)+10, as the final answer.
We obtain 9.00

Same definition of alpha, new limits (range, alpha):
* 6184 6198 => 8.89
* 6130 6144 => 8.78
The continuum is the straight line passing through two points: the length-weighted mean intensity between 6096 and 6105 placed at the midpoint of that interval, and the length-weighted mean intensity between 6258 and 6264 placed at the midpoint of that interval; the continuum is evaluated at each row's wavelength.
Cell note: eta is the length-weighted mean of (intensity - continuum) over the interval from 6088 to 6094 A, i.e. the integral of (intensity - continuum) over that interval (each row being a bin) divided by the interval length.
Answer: -0.20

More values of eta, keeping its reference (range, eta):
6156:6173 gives -0.80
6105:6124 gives -0.13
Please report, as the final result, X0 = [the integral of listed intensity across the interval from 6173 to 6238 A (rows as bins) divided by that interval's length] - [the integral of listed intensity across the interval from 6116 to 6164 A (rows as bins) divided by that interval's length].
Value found -0.2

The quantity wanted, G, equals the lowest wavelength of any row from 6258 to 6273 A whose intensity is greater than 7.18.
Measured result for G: 6265.69 A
